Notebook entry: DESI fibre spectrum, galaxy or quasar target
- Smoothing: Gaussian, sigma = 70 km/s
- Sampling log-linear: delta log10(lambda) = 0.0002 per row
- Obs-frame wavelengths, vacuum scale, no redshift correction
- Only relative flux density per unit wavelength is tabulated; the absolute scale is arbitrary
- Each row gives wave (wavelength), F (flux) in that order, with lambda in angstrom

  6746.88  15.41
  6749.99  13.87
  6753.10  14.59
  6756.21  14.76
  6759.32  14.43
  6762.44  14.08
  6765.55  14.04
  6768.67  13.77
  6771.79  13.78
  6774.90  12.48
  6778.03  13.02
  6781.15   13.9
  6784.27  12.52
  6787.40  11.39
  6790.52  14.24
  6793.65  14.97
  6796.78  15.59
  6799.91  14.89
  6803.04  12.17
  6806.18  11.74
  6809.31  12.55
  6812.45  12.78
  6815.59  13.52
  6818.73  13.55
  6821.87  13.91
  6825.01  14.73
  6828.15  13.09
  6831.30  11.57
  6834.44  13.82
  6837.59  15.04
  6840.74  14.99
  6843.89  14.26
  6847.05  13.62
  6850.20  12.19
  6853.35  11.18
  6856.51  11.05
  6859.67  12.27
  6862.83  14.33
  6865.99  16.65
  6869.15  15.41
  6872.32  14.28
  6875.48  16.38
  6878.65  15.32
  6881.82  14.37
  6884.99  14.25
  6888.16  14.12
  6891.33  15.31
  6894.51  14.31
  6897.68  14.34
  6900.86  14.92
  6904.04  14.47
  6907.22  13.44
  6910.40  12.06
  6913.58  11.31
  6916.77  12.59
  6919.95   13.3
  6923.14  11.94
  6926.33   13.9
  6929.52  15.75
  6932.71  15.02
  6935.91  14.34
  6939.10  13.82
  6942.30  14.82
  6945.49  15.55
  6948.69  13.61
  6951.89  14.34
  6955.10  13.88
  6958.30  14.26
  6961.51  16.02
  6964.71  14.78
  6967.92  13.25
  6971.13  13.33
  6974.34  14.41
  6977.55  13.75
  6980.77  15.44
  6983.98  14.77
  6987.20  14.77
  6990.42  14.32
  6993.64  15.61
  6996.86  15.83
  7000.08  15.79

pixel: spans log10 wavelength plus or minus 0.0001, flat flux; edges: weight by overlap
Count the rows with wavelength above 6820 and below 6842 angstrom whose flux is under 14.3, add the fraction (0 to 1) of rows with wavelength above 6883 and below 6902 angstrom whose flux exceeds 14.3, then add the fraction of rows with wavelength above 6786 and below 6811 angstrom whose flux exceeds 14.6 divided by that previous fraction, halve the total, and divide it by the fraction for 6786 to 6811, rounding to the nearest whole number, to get 7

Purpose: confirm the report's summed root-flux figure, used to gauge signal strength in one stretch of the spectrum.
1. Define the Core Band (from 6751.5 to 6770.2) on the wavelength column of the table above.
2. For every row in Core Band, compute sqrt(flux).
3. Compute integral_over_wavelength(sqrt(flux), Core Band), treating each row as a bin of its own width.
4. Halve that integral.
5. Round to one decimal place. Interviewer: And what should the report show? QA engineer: 35.3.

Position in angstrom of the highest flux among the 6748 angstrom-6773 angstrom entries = 6756.21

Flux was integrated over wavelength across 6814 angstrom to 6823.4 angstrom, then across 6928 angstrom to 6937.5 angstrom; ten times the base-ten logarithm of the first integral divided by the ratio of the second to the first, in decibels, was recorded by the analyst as 20.6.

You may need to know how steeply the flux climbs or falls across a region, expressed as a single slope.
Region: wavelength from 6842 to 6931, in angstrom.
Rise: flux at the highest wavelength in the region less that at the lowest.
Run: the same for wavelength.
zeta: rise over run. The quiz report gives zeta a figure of 0.02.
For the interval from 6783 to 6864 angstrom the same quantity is 0.02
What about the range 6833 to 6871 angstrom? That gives 0.05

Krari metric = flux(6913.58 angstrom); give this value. 11.31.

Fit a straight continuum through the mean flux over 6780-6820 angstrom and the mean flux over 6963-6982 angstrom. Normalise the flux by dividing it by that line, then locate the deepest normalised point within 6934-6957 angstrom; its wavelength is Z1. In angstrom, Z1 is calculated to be 6948.69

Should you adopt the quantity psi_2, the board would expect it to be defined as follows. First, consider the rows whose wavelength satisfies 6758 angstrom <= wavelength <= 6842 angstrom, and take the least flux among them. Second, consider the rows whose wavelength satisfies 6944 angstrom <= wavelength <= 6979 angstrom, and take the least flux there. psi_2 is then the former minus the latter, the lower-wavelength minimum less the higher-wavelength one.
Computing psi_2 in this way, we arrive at -1.86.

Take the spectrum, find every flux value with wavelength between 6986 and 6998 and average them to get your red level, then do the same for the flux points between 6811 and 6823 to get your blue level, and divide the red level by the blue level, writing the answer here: 1.13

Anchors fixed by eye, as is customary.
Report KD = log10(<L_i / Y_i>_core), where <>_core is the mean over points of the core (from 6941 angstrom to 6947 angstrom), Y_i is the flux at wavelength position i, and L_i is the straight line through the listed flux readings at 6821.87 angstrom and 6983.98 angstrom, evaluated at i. -0.02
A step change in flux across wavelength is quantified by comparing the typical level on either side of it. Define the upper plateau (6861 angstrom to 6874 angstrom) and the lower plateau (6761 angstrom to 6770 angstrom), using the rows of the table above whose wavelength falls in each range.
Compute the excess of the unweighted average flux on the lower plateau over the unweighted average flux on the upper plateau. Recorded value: -1.2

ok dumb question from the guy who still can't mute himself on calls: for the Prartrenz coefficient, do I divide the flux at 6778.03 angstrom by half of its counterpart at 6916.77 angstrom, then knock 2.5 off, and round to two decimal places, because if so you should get -0.43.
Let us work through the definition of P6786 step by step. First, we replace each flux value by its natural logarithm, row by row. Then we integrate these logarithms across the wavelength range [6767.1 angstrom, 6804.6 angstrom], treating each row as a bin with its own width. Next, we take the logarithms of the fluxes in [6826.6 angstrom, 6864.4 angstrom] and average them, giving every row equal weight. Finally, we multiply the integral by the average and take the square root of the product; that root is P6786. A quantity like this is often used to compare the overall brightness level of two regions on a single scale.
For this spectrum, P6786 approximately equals 15.8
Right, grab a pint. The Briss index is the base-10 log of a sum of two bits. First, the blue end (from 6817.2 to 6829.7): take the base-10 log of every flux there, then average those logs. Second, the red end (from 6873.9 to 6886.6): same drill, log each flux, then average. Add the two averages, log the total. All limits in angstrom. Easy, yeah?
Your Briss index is 0.365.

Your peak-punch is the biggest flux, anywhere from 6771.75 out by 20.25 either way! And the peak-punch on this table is 14.76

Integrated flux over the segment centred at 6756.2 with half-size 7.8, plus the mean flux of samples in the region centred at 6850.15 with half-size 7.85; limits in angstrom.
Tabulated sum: 236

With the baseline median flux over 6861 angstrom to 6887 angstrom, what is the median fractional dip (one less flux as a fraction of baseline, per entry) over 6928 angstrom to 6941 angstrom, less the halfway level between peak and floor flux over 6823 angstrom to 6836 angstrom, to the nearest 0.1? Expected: -13.1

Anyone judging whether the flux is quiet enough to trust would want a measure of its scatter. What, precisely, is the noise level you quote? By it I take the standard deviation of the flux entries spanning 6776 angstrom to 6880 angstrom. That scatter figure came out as 1.5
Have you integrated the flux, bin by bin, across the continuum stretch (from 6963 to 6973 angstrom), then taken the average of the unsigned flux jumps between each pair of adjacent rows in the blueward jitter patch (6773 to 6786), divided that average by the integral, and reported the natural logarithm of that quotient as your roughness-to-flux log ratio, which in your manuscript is -5.0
